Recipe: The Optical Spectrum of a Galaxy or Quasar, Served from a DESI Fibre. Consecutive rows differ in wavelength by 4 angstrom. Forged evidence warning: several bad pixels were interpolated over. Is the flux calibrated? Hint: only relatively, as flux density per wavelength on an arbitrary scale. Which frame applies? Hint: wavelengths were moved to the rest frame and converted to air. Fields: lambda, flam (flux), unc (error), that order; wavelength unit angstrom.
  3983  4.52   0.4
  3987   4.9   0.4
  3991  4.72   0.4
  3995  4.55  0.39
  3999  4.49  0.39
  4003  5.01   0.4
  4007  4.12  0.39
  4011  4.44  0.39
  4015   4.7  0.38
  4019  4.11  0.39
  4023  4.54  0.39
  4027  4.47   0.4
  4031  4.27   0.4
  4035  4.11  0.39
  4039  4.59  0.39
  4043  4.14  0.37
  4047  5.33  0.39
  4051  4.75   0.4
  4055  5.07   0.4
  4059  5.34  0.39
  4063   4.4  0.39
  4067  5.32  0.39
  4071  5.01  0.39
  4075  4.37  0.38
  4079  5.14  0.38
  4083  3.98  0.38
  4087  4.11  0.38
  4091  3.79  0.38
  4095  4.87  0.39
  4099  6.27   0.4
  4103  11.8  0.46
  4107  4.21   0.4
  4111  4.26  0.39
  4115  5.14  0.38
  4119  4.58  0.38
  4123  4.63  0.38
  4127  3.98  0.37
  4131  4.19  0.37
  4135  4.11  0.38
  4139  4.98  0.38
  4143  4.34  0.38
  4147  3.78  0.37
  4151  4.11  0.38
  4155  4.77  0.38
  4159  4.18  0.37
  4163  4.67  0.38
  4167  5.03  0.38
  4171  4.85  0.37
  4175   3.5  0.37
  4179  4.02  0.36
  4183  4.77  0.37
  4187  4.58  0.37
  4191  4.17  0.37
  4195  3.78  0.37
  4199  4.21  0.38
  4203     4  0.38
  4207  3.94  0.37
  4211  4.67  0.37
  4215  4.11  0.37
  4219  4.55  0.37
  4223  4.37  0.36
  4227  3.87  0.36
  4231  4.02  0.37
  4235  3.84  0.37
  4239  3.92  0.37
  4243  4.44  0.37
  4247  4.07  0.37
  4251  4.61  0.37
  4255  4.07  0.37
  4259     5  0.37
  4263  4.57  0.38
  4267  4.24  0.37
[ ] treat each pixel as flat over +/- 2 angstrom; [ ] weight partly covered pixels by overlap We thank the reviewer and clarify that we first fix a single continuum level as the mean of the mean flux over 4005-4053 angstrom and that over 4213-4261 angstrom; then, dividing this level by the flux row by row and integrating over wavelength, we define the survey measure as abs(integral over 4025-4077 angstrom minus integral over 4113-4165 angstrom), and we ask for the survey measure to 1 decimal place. 3.1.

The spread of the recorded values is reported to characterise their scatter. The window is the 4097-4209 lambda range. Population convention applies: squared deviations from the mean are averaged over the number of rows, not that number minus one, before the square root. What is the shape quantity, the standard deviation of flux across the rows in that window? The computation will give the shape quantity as 1.5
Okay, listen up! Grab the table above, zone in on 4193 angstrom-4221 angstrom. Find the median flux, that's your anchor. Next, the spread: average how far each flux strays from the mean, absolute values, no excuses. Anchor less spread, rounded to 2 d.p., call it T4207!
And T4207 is 3.86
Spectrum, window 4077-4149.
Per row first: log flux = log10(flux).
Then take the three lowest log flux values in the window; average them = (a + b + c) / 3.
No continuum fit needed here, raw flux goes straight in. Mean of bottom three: 0.585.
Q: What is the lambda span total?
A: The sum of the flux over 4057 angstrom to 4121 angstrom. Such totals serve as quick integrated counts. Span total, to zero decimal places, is 83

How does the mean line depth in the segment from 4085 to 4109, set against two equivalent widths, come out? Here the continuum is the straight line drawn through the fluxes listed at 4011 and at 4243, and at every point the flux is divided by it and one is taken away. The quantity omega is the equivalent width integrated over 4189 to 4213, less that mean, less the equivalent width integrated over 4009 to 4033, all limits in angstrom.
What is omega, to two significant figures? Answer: -1.9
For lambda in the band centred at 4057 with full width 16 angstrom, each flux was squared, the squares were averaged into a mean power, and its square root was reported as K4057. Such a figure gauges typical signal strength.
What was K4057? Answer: 4.90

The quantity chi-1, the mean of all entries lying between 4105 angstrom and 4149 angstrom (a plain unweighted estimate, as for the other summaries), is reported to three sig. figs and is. 4.38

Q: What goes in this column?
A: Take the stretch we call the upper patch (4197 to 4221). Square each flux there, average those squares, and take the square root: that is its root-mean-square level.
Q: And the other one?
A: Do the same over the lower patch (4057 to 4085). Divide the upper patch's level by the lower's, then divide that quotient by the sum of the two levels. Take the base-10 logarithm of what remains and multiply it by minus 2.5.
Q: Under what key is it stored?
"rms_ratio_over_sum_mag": 2.53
